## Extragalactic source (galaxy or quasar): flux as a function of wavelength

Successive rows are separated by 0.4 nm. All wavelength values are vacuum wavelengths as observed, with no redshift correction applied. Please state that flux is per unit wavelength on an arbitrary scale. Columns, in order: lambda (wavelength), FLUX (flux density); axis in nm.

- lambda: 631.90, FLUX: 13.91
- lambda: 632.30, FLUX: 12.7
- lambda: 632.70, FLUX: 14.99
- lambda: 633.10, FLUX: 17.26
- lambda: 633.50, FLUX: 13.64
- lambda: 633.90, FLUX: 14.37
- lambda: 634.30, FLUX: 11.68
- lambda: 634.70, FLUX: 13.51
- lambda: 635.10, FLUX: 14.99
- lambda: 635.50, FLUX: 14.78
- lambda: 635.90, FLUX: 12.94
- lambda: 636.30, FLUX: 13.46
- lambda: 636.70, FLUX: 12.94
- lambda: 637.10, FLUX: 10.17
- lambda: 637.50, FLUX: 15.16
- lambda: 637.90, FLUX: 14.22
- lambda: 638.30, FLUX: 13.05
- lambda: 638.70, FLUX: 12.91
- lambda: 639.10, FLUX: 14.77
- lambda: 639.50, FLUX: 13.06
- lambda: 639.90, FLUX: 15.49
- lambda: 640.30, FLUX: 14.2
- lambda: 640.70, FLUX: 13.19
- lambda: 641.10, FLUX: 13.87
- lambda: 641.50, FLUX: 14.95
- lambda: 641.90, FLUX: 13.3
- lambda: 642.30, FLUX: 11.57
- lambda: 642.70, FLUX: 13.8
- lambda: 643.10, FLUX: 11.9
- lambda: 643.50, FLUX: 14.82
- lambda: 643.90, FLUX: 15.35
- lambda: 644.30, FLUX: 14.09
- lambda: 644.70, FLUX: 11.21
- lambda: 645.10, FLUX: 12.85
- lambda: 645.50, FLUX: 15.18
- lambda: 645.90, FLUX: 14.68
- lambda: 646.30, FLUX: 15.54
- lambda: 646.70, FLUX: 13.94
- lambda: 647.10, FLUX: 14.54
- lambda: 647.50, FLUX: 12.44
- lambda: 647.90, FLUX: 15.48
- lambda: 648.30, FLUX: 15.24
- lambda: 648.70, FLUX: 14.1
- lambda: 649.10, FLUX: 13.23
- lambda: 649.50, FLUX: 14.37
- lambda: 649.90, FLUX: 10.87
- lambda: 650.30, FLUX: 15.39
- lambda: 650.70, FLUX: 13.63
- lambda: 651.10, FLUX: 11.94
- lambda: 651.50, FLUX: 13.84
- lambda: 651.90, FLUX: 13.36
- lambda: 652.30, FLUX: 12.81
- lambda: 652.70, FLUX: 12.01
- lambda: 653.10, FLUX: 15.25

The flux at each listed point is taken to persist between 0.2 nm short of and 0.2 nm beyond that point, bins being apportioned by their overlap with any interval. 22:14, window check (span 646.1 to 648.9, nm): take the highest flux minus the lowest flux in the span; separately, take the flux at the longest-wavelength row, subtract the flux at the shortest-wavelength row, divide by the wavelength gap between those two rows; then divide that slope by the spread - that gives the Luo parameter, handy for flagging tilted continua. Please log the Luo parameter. -0.19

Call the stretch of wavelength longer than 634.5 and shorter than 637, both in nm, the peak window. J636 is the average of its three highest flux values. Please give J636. 14.43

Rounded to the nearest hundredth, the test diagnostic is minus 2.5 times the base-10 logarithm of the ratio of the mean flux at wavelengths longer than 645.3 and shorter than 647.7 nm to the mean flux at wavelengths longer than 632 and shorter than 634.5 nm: -0.02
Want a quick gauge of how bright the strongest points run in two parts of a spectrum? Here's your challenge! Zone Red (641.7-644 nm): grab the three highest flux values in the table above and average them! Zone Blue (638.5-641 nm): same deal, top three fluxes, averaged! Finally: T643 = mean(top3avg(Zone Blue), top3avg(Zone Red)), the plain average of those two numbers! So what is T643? 14.7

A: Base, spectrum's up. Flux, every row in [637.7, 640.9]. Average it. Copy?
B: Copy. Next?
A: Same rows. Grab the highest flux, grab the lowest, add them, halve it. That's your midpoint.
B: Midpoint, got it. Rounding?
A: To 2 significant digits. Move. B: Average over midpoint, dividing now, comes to 0.98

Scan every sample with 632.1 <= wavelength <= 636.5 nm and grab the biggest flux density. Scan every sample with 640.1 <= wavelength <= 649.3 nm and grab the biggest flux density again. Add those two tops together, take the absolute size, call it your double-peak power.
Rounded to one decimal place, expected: 32.8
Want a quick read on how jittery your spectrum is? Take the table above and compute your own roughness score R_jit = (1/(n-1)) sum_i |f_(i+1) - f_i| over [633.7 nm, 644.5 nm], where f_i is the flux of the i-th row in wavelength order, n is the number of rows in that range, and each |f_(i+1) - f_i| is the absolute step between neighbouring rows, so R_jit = 1.59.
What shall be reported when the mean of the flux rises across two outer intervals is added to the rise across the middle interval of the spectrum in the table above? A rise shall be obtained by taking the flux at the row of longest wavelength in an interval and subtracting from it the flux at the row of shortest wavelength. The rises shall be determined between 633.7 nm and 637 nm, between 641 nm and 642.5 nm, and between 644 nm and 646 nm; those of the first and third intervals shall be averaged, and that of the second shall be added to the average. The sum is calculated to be -3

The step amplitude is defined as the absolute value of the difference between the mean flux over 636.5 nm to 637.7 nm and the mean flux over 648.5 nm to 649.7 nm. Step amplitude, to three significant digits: 1.14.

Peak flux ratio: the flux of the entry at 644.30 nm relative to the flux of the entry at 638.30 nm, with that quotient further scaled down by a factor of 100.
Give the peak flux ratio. 0.0108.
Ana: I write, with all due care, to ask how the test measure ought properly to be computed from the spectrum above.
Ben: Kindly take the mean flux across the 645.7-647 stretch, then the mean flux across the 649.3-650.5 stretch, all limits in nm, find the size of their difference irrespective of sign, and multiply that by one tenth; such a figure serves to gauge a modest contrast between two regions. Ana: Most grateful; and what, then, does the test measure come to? 0.12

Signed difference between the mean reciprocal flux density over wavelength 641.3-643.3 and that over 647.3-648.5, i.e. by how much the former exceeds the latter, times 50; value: 0.34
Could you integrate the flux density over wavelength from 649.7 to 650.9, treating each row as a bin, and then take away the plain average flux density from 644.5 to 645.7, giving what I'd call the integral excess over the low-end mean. 2.9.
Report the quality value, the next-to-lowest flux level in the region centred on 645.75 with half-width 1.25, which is 12.85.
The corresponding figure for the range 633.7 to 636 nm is 12.94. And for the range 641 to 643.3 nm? 11.9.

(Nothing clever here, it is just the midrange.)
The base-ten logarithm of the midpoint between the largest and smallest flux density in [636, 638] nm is 1.10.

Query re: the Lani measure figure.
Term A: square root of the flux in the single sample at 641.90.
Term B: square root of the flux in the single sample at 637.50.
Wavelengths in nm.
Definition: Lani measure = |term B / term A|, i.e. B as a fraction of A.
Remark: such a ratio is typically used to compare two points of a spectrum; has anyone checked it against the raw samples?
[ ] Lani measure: 1.07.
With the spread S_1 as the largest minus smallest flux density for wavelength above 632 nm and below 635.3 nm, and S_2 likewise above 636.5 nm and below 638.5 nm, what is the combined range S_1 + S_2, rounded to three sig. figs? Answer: 10.6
